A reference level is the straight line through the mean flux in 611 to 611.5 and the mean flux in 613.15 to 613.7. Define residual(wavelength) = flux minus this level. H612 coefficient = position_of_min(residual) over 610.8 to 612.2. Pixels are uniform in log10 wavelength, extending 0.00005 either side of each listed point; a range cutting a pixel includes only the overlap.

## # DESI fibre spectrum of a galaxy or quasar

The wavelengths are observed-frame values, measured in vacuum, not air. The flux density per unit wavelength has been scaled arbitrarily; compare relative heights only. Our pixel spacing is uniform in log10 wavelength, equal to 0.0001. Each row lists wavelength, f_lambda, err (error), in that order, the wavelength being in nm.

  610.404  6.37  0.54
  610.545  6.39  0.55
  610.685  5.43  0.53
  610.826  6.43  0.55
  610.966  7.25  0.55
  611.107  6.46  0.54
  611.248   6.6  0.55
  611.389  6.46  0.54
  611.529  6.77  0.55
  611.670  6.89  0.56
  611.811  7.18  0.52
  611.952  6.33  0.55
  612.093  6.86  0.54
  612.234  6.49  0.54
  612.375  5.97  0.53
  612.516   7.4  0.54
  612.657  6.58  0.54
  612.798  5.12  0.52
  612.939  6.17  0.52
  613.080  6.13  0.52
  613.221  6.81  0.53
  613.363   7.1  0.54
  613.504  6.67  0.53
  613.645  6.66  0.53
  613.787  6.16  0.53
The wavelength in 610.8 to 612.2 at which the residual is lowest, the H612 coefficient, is 611.952 nm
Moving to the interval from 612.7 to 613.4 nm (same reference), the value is 612.798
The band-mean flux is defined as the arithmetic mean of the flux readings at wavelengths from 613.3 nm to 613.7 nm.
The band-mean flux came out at 6.8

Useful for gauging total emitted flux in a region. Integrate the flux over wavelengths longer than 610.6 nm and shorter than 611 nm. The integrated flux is 3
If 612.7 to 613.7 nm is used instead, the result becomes 6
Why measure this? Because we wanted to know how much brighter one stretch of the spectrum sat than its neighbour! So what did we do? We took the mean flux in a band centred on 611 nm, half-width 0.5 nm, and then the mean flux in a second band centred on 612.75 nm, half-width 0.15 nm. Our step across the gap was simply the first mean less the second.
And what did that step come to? 0.6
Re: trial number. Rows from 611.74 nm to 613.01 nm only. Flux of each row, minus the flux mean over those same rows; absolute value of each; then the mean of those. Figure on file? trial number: 0.50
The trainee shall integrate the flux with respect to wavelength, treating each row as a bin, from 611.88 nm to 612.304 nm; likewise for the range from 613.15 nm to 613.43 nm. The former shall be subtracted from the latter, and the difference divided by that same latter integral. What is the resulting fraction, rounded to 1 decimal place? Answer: -0.4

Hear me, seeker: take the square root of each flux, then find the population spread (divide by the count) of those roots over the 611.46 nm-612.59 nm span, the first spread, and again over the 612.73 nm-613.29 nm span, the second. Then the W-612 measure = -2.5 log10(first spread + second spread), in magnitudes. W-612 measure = 1.70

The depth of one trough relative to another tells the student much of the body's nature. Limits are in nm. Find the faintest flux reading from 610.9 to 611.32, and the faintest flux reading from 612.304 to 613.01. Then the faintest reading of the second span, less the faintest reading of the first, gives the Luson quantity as -1.34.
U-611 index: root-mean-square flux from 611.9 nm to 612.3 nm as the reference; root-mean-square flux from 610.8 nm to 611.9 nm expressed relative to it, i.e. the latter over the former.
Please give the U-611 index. 1.03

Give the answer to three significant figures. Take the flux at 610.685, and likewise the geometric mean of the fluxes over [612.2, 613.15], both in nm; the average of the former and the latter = 5.83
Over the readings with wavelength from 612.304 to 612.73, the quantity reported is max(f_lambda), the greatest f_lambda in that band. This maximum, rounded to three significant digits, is 7.40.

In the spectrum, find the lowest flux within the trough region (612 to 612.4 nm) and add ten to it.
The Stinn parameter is 16.0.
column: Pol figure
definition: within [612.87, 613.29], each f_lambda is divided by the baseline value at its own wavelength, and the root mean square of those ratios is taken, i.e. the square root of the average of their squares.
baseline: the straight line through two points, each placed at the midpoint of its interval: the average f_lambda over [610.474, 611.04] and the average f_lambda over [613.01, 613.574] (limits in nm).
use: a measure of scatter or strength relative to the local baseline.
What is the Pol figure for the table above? 0.96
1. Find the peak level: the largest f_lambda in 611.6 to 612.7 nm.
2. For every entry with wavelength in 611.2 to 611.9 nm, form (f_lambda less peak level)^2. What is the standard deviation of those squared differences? 0.3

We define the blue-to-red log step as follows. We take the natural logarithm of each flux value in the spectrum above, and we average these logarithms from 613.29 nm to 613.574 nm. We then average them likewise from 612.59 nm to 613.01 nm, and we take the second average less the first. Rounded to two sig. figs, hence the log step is -0.15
